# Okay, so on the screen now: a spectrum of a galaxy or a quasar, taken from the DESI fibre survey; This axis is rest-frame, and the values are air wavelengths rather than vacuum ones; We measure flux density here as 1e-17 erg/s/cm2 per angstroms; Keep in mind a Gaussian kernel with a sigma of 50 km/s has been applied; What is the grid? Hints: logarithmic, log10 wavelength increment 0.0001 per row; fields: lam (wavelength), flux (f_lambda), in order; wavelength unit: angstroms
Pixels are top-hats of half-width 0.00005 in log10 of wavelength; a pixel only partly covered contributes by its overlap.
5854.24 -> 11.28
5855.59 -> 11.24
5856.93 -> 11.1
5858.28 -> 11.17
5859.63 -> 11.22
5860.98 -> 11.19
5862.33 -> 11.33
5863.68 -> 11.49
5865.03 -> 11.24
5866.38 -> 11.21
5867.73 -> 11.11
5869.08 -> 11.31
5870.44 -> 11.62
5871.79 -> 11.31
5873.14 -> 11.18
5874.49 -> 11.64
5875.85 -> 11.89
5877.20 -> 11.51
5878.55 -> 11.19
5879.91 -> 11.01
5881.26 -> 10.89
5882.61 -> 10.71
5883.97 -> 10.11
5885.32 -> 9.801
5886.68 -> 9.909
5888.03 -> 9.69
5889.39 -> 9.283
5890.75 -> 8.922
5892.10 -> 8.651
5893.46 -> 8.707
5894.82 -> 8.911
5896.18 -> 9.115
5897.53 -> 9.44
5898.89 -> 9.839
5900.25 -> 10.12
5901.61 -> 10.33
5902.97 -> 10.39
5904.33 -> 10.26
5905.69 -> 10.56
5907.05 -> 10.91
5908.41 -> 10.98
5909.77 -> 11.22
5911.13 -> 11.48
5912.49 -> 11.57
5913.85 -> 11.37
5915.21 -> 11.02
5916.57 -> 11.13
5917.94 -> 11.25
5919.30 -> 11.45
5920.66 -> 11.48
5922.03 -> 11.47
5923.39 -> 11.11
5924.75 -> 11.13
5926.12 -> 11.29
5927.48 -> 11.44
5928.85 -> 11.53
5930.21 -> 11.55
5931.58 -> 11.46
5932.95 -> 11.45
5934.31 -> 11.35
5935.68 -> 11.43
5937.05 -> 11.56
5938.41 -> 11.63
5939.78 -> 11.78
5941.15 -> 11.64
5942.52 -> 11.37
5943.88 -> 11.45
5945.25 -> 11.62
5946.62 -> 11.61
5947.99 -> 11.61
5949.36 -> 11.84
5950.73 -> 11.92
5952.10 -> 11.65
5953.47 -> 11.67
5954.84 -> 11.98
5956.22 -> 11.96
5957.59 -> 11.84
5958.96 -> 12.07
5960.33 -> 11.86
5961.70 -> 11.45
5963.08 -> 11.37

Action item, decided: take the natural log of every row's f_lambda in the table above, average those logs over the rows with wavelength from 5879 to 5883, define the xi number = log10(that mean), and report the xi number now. 0.378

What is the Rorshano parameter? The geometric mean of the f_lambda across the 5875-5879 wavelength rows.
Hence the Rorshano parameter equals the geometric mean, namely 11.5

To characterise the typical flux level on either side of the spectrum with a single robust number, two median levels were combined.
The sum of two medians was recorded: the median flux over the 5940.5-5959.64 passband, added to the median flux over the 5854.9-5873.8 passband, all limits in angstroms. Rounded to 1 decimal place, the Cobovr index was 22.9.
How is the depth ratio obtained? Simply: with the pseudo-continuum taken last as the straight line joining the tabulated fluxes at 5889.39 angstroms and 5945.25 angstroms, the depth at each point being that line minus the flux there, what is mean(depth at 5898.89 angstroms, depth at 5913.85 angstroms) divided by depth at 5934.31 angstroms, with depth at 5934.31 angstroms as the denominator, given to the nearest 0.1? 3.3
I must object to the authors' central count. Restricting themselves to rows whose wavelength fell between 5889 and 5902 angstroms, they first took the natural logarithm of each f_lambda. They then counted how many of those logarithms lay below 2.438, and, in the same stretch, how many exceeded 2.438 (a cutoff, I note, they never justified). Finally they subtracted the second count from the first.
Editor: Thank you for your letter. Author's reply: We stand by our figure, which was 10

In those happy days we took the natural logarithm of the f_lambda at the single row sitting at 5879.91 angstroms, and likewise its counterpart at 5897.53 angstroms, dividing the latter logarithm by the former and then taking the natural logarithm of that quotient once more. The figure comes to -0.066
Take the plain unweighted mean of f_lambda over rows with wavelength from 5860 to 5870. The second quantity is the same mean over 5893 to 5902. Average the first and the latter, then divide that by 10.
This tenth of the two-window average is 1.04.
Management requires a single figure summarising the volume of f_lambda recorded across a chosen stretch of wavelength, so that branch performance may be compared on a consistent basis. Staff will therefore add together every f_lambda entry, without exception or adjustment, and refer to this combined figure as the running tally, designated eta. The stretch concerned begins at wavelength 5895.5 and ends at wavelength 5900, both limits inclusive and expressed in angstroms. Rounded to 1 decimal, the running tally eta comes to 28.4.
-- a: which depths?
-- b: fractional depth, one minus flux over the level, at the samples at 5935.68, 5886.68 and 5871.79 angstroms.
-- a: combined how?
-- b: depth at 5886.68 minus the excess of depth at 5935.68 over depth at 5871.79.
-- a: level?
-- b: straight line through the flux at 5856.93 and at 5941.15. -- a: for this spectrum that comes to 0.10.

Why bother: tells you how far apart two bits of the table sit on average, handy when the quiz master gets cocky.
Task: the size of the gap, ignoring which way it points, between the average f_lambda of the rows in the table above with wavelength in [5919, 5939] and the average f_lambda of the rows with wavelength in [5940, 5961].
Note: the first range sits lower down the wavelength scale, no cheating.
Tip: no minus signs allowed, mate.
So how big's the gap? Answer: 0.3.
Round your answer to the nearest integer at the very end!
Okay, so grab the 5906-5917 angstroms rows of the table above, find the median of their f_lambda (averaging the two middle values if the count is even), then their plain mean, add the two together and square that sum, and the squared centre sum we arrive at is 501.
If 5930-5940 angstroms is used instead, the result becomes 530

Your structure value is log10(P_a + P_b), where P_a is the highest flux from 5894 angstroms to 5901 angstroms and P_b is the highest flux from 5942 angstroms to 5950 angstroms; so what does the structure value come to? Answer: 1.342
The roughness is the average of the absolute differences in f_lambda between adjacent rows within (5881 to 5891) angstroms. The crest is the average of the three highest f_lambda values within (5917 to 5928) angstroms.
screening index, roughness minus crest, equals -11.2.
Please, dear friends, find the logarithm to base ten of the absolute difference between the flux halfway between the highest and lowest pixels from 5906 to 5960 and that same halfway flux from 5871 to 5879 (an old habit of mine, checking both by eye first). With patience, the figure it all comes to -1.3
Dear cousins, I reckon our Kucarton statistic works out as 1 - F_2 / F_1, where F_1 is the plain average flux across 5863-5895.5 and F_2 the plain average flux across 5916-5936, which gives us -0.077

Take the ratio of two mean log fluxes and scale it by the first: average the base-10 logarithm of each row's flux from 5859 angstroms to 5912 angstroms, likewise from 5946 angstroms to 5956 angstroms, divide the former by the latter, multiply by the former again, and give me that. 0.976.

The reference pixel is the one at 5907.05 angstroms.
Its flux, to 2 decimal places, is 10.91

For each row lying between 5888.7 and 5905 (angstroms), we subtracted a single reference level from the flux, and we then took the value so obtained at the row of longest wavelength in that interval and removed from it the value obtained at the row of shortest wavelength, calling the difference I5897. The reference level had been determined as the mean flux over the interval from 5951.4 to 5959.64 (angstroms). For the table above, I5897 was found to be 1.0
